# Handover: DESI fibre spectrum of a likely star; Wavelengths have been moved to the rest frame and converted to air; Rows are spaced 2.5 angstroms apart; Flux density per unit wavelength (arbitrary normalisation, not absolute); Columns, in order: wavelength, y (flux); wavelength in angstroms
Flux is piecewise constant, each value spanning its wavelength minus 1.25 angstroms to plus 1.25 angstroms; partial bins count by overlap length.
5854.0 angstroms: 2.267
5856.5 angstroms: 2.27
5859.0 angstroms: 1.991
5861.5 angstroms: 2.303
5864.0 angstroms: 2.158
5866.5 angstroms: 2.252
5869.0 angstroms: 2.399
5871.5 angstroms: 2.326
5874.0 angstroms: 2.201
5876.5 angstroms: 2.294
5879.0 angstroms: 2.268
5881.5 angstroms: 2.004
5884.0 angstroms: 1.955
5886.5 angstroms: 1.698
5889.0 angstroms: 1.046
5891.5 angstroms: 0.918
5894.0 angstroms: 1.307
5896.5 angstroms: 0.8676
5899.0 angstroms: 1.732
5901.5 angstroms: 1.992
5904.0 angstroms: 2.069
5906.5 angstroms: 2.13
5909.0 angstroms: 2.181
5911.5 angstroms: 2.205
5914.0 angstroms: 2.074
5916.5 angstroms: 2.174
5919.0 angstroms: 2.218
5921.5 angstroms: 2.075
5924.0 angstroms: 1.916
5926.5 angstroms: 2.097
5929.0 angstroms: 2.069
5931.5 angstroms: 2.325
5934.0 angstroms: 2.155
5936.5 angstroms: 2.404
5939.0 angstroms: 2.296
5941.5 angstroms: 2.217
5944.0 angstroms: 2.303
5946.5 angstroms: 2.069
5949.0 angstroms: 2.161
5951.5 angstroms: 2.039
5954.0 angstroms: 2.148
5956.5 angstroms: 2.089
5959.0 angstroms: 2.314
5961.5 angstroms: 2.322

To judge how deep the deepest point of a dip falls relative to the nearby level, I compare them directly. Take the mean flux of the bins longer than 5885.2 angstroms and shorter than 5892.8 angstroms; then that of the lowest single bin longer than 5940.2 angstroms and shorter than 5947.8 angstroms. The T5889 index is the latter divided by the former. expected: 1.7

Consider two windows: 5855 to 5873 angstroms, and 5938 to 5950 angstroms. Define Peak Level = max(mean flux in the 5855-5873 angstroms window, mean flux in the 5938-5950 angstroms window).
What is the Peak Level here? 2.24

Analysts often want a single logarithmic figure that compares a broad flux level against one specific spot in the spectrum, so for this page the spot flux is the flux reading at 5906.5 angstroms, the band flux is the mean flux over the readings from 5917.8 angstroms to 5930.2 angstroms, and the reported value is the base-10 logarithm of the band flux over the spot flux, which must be -0.011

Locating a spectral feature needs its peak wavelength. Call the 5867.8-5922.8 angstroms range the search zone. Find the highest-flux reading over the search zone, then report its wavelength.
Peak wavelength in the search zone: 5869.0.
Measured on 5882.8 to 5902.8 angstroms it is 5901.5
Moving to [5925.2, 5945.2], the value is 5936.5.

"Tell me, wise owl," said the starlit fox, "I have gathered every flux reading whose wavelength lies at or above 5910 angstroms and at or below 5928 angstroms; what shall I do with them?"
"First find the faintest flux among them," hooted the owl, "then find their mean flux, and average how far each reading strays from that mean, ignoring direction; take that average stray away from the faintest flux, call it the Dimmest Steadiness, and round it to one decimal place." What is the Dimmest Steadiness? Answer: 1.8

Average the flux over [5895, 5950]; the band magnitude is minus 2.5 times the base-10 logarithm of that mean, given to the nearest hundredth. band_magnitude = -0.79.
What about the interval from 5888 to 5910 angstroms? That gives -0.50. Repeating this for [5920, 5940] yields -0.84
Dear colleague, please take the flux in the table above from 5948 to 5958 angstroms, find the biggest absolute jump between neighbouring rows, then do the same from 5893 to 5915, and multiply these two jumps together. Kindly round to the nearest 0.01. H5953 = 0.11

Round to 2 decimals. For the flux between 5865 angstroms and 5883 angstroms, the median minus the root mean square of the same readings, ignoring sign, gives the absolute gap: 0.02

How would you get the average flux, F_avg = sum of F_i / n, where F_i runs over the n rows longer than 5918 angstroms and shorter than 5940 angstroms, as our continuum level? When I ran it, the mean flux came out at 2.17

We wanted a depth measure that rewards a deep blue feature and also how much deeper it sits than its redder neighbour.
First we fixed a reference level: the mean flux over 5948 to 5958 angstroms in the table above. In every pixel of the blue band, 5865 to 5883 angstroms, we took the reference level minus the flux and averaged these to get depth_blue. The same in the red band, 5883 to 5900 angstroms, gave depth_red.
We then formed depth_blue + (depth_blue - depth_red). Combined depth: -1.0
